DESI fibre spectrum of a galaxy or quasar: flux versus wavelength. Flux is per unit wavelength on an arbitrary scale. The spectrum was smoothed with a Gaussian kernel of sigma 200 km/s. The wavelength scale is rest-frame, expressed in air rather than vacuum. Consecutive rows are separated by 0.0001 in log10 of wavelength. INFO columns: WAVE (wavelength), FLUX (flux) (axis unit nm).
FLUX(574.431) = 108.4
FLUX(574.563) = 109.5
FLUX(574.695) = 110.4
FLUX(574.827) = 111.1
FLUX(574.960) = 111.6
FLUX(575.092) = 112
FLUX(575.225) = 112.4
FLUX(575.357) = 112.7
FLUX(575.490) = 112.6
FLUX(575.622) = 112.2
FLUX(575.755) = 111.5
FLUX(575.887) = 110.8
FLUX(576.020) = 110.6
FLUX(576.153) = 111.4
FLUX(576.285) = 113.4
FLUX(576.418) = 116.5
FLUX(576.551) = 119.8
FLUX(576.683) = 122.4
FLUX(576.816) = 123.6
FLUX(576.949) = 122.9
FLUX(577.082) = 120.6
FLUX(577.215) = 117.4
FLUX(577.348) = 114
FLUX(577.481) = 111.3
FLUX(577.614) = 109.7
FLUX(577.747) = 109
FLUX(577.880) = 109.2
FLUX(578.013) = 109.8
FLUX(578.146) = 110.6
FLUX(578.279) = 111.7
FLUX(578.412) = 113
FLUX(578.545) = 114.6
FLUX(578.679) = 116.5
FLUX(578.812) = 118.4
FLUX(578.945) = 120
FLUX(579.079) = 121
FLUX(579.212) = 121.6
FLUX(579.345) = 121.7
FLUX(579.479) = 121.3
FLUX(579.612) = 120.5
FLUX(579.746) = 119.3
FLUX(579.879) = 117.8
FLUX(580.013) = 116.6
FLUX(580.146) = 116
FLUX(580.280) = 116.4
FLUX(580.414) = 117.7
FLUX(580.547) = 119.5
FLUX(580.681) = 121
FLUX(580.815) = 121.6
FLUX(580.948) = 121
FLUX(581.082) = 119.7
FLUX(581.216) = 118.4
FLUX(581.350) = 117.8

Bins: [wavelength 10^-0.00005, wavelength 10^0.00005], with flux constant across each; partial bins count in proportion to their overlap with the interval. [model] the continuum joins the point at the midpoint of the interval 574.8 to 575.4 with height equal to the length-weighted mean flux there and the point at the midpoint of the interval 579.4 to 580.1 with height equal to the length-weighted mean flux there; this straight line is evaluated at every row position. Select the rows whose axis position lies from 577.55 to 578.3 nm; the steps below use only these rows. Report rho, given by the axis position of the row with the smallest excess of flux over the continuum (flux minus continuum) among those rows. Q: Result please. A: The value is 577.880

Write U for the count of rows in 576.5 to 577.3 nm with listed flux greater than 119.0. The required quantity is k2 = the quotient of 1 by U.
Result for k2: 0.20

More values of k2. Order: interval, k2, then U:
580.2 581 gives 0.25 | 4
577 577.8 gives 1.00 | 1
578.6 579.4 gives 0.25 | 4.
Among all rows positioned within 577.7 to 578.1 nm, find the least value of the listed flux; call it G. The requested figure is 109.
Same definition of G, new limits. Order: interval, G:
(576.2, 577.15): 113.4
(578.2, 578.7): 111.7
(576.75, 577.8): 109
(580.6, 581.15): 119.7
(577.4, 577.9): 109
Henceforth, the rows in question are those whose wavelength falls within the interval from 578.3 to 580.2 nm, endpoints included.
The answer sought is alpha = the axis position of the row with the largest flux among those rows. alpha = 579.345 nm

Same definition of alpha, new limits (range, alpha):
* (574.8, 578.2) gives 576.816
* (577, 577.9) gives 577.082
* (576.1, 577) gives 576.816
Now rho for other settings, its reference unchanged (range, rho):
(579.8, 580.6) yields 580.146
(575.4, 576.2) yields 576.020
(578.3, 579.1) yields 578.412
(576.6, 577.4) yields 577.348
